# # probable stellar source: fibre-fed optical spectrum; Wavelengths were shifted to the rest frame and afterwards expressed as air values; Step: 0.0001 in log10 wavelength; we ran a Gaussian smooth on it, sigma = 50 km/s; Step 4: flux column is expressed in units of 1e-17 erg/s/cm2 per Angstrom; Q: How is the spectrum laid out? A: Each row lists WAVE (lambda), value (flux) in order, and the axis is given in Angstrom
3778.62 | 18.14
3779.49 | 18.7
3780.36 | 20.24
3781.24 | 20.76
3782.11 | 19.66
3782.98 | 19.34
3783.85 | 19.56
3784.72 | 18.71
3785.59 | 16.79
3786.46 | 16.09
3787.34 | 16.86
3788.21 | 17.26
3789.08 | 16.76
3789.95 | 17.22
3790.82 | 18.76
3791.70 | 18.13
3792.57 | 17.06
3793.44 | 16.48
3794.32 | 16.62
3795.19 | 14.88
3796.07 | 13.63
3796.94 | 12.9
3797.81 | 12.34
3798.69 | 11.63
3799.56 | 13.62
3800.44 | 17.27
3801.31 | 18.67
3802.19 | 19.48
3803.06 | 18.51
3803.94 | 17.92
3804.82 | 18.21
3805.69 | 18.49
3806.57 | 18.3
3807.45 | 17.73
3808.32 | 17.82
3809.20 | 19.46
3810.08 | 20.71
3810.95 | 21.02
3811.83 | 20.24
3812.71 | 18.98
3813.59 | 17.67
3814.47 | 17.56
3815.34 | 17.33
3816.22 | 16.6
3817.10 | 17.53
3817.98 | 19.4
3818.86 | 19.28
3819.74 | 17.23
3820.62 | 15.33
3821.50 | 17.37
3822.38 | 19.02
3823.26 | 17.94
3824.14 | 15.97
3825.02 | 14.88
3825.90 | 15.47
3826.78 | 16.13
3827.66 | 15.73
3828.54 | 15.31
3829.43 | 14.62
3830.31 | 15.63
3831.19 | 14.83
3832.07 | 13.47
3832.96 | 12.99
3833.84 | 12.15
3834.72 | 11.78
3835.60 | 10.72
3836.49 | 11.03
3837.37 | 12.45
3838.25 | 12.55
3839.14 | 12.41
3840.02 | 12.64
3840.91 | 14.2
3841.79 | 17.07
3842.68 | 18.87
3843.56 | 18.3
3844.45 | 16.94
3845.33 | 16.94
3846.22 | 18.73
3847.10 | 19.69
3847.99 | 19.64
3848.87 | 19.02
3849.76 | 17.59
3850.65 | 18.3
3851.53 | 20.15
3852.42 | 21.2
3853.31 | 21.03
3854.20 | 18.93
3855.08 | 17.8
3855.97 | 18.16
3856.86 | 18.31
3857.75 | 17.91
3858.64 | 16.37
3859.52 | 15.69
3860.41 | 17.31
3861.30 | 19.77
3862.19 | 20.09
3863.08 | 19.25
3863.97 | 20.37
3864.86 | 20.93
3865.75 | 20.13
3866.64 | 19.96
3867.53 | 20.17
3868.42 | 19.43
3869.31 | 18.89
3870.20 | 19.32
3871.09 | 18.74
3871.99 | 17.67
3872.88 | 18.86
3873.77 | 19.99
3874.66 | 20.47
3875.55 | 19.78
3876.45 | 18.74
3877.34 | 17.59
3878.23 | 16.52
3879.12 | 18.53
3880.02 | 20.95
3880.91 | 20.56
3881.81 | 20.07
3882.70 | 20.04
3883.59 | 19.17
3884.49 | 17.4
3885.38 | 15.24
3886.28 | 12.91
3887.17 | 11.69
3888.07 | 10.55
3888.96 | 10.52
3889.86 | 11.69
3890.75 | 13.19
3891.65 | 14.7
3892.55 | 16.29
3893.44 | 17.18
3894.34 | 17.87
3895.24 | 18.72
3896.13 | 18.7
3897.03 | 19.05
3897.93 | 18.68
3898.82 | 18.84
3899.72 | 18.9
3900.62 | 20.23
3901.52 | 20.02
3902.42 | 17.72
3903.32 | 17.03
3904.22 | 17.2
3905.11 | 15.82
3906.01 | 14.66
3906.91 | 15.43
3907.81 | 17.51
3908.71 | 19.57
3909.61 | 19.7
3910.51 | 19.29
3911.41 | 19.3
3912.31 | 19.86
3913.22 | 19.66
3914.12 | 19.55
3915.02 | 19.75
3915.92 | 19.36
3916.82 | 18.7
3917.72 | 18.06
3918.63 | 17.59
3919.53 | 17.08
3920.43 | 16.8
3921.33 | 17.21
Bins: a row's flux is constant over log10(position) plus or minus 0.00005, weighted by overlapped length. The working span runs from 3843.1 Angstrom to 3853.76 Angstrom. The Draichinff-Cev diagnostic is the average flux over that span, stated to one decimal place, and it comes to 19.0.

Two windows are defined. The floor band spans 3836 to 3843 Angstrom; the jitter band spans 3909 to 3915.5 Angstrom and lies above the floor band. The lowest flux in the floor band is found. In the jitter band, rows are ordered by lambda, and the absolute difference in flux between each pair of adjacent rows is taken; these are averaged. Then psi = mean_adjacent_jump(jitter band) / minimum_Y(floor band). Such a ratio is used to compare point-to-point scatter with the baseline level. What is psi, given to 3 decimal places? 0.023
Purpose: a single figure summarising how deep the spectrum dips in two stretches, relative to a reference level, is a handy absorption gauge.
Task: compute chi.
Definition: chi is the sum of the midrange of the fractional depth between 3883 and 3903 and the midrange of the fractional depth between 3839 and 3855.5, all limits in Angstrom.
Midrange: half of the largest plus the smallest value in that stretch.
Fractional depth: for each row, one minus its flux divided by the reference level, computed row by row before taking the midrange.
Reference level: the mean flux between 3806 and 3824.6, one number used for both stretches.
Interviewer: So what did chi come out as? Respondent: 0.233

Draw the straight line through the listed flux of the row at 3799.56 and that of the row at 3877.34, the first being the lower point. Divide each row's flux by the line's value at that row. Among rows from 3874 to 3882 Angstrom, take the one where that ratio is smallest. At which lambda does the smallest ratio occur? 3878.23 Angstrom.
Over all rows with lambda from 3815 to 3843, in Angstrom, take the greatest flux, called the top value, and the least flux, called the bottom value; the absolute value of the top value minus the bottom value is 8.7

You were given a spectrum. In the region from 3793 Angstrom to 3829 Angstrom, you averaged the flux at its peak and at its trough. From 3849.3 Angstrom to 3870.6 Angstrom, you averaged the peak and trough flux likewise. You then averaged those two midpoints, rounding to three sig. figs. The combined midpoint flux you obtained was 17.4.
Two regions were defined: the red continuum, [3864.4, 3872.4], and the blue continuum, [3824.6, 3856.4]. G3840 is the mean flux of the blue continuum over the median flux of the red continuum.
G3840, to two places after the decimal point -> 0.83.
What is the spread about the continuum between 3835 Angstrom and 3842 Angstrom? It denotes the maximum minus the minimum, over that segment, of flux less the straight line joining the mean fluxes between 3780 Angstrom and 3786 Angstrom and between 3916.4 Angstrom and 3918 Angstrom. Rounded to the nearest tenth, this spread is 6.4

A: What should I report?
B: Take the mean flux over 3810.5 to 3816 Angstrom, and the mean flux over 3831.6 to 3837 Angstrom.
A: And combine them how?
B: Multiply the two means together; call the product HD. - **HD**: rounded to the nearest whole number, 226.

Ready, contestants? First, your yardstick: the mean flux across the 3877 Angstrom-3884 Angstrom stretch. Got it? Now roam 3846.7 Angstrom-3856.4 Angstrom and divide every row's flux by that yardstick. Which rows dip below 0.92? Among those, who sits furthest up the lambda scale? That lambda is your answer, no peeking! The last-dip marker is 3849.76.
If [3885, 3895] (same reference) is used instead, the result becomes 3893.44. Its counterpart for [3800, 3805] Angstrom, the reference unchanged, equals 3800.44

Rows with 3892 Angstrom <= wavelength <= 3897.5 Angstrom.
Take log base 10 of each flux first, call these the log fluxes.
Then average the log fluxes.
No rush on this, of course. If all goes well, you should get 1.25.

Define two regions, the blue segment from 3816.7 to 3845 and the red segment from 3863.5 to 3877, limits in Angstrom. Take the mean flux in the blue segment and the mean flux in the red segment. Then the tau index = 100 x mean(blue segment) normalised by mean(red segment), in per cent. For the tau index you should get 78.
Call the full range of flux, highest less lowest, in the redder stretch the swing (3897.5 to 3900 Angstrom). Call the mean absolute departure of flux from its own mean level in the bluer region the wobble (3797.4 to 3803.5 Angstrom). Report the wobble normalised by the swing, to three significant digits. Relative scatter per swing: 13.3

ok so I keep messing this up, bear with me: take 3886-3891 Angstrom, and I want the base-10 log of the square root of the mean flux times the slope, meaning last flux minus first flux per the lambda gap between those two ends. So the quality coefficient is -0.1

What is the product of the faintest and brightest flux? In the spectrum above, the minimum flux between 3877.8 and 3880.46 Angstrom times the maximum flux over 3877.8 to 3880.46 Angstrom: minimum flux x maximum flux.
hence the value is 346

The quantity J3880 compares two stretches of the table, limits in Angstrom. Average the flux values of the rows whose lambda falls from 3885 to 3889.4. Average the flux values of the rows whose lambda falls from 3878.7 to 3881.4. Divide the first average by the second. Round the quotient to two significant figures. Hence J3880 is 0.61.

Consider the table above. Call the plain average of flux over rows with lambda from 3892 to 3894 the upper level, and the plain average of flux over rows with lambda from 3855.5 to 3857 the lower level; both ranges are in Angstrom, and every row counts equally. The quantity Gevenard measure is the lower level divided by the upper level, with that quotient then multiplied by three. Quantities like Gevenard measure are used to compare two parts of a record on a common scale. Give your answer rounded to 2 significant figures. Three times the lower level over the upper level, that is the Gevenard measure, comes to 3.3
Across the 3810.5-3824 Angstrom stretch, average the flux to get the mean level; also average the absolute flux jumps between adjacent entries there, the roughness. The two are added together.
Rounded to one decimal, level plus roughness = 19.3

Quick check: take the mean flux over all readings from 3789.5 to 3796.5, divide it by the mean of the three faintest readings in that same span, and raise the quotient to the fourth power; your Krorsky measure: 1.5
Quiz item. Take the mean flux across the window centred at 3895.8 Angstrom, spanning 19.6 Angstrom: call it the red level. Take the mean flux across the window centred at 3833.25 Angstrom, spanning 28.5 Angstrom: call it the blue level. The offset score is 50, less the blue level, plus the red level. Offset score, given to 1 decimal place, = 51.0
